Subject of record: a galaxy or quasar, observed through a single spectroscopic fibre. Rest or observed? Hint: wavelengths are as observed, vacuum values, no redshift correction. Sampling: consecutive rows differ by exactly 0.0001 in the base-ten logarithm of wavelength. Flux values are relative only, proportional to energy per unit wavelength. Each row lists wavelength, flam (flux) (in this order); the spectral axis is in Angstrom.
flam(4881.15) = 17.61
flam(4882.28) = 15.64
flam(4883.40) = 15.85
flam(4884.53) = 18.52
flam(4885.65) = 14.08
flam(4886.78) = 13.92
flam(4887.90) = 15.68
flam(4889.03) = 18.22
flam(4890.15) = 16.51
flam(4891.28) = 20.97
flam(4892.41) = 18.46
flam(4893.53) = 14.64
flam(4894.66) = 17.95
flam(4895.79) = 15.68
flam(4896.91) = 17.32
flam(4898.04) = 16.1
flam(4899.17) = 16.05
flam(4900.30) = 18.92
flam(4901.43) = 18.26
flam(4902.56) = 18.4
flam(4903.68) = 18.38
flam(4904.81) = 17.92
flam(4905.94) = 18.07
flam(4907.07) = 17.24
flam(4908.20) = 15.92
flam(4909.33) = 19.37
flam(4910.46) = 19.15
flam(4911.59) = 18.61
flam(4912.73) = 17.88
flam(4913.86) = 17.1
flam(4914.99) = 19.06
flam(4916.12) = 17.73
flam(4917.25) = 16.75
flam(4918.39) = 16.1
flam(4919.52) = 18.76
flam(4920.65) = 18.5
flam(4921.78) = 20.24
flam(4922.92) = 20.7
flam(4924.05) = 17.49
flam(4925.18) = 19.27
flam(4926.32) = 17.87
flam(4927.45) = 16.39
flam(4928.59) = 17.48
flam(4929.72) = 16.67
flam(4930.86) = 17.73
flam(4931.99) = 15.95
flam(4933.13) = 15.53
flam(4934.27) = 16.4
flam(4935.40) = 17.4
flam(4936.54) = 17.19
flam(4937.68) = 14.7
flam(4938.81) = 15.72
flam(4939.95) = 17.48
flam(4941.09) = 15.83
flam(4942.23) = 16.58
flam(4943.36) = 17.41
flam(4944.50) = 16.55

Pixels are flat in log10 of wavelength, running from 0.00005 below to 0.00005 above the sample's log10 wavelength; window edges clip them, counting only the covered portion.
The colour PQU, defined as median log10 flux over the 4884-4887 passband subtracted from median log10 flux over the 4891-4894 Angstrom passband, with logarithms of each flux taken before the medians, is 0.12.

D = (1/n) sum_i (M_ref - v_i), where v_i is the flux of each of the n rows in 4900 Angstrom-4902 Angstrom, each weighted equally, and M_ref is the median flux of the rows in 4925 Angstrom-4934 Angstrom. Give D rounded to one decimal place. -1.5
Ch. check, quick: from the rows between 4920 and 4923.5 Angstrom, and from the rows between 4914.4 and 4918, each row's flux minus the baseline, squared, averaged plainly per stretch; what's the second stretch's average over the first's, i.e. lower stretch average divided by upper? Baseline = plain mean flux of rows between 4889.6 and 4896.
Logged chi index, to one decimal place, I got 0.2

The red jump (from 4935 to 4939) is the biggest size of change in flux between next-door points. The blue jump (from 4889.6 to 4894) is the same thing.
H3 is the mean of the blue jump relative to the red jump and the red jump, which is 2.14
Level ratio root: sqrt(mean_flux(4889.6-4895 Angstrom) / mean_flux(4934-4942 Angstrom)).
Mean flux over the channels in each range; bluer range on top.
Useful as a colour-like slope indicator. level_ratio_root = 1.04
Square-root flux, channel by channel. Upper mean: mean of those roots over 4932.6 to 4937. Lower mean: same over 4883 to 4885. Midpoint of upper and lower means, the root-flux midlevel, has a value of 4.11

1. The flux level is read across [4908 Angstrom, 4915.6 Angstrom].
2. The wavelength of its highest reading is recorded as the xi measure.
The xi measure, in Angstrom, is 4909.33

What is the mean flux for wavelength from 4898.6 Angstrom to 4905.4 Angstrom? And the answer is 18.0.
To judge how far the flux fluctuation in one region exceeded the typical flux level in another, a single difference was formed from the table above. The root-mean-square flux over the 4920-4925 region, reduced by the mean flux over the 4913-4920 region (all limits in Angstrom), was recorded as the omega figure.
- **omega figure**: 1.7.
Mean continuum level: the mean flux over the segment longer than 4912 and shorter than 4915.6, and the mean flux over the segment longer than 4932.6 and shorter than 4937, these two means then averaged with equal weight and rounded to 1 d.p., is 17.3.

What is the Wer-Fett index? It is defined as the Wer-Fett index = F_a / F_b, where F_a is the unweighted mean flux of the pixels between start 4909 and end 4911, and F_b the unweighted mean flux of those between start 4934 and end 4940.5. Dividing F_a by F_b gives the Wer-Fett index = 1.17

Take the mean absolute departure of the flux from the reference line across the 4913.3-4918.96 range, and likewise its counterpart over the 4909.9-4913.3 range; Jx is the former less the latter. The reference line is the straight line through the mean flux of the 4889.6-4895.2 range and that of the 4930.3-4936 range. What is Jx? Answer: -0.59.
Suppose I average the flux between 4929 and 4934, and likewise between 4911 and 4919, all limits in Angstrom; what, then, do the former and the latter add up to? 34.1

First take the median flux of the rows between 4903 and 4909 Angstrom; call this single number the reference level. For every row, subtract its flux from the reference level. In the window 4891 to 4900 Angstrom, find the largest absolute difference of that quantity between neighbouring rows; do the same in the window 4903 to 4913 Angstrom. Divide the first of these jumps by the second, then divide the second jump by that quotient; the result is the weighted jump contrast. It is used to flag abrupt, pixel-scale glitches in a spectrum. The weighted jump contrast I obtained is 3.1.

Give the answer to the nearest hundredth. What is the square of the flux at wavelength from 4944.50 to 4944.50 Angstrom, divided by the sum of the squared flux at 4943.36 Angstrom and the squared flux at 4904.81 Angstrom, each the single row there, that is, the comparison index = 0.44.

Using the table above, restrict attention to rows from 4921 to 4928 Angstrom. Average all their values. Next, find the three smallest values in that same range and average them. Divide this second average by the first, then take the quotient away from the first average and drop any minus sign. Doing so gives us 17.7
